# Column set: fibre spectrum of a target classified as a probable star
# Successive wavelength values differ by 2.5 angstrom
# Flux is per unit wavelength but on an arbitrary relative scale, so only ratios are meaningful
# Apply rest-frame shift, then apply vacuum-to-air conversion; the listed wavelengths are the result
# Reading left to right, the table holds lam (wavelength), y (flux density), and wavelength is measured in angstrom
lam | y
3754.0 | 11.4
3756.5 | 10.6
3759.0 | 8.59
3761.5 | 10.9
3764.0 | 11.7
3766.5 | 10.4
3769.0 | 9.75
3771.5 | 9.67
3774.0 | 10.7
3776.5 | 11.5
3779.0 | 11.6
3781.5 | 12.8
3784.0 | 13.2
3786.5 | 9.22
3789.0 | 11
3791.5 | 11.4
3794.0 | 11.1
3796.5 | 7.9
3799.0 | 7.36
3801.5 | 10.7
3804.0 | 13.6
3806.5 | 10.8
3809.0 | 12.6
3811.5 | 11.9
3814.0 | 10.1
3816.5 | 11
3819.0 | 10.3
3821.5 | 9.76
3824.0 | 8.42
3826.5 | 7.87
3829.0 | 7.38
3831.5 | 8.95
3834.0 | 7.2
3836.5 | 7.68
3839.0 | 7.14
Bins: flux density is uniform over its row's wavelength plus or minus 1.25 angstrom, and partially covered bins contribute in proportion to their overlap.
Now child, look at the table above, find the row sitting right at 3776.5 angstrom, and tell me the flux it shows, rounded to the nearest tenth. 11.5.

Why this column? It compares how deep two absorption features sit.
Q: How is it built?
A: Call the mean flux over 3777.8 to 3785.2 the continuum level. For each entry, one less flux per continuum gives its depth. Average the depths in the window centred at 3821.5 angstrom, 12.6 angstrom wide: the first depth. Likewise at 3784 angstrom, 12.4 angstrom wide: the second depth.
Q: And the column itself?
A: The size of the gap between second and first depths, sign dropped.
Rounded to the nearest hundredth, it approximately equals 0.17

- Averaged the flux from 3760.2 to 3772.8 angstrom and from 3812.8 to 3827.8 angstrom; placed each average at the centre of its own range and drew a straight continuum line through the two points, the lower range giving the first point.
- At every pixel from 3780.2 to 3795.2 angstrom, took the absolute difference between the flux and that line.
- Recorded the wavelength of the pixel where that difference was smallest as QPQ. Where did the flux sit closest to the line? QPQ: 3789.0 angstrom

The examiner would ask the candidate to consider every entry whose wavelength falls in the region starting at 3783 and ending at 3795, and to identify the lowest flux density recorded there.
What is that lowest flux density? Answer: 9.22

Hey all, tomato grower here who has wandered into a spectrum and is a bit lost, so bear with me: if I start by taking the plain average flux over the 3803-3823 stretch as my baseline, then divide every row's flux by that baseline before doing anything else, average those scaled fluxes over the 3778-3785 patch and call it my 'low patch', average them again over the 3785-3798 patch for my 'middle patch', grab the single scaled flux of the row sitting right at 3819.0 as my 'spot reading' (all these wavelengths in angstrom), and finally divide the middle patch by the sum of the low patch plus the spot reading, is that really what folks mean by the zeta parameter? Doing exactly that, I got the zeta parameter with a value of 0.443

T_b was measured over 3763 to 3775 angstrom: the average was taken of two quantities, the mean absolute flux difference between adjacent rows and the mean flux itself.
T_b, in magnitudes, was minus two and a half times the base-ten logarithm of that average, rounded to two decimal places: -1.87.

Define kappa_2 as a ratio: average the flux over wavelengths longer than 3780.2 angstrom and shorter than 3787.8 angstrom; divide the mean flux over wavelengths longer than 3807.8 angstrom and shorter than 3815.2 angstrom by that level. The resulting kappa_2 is 0.98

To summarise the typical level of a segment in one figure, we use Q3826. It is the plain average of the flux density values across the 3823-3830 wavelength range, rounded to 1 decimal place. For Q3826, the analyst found 7.9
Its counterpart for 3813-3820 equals 10.5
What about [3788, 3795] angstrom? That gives 11.2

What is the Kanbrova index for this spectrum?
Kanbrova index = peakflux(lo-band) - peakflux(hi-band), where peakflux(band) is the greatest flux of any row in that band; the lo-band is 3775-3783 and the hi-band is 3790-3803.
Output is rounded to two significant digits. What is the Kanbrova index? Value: 1.4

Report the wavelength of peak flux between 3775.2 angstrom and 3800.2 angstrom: 3784.0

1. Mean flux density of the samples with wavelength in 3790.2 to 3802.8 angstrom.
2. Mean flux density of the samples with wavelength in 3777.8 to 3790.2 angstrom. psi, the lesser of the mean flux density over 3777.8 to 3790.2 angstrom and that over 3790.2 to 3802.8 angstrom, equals 9.7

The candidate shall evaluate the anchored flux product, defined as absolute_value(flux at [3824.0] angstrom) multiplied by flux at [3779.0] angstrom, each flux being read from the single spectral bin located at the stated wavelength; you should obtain 98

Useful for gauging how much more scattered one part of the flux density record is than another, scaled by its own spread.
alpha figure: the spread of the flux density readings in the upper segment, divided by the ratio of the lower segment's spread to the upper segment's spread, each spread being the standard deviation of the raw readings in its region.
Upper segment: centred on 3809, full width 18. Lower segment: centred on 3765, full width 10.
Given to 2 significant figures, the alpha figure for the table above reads 1.8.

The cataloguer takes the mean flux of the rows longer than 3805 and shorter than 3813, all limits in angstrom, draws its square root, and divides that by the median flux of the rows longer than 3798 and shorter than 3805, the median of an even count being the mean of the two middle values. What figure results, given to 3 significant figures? 0.321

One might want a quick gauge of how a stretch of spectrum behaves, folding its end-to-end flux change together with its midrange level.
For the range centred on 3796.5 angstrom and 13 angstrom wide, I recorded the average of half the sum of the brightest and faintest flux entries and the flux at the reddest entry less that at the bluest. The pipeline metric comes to 4.3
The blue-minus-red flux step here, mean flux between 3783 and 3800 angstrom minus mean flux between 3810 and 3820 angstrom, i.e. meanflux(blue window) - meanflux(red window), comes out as -0.7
